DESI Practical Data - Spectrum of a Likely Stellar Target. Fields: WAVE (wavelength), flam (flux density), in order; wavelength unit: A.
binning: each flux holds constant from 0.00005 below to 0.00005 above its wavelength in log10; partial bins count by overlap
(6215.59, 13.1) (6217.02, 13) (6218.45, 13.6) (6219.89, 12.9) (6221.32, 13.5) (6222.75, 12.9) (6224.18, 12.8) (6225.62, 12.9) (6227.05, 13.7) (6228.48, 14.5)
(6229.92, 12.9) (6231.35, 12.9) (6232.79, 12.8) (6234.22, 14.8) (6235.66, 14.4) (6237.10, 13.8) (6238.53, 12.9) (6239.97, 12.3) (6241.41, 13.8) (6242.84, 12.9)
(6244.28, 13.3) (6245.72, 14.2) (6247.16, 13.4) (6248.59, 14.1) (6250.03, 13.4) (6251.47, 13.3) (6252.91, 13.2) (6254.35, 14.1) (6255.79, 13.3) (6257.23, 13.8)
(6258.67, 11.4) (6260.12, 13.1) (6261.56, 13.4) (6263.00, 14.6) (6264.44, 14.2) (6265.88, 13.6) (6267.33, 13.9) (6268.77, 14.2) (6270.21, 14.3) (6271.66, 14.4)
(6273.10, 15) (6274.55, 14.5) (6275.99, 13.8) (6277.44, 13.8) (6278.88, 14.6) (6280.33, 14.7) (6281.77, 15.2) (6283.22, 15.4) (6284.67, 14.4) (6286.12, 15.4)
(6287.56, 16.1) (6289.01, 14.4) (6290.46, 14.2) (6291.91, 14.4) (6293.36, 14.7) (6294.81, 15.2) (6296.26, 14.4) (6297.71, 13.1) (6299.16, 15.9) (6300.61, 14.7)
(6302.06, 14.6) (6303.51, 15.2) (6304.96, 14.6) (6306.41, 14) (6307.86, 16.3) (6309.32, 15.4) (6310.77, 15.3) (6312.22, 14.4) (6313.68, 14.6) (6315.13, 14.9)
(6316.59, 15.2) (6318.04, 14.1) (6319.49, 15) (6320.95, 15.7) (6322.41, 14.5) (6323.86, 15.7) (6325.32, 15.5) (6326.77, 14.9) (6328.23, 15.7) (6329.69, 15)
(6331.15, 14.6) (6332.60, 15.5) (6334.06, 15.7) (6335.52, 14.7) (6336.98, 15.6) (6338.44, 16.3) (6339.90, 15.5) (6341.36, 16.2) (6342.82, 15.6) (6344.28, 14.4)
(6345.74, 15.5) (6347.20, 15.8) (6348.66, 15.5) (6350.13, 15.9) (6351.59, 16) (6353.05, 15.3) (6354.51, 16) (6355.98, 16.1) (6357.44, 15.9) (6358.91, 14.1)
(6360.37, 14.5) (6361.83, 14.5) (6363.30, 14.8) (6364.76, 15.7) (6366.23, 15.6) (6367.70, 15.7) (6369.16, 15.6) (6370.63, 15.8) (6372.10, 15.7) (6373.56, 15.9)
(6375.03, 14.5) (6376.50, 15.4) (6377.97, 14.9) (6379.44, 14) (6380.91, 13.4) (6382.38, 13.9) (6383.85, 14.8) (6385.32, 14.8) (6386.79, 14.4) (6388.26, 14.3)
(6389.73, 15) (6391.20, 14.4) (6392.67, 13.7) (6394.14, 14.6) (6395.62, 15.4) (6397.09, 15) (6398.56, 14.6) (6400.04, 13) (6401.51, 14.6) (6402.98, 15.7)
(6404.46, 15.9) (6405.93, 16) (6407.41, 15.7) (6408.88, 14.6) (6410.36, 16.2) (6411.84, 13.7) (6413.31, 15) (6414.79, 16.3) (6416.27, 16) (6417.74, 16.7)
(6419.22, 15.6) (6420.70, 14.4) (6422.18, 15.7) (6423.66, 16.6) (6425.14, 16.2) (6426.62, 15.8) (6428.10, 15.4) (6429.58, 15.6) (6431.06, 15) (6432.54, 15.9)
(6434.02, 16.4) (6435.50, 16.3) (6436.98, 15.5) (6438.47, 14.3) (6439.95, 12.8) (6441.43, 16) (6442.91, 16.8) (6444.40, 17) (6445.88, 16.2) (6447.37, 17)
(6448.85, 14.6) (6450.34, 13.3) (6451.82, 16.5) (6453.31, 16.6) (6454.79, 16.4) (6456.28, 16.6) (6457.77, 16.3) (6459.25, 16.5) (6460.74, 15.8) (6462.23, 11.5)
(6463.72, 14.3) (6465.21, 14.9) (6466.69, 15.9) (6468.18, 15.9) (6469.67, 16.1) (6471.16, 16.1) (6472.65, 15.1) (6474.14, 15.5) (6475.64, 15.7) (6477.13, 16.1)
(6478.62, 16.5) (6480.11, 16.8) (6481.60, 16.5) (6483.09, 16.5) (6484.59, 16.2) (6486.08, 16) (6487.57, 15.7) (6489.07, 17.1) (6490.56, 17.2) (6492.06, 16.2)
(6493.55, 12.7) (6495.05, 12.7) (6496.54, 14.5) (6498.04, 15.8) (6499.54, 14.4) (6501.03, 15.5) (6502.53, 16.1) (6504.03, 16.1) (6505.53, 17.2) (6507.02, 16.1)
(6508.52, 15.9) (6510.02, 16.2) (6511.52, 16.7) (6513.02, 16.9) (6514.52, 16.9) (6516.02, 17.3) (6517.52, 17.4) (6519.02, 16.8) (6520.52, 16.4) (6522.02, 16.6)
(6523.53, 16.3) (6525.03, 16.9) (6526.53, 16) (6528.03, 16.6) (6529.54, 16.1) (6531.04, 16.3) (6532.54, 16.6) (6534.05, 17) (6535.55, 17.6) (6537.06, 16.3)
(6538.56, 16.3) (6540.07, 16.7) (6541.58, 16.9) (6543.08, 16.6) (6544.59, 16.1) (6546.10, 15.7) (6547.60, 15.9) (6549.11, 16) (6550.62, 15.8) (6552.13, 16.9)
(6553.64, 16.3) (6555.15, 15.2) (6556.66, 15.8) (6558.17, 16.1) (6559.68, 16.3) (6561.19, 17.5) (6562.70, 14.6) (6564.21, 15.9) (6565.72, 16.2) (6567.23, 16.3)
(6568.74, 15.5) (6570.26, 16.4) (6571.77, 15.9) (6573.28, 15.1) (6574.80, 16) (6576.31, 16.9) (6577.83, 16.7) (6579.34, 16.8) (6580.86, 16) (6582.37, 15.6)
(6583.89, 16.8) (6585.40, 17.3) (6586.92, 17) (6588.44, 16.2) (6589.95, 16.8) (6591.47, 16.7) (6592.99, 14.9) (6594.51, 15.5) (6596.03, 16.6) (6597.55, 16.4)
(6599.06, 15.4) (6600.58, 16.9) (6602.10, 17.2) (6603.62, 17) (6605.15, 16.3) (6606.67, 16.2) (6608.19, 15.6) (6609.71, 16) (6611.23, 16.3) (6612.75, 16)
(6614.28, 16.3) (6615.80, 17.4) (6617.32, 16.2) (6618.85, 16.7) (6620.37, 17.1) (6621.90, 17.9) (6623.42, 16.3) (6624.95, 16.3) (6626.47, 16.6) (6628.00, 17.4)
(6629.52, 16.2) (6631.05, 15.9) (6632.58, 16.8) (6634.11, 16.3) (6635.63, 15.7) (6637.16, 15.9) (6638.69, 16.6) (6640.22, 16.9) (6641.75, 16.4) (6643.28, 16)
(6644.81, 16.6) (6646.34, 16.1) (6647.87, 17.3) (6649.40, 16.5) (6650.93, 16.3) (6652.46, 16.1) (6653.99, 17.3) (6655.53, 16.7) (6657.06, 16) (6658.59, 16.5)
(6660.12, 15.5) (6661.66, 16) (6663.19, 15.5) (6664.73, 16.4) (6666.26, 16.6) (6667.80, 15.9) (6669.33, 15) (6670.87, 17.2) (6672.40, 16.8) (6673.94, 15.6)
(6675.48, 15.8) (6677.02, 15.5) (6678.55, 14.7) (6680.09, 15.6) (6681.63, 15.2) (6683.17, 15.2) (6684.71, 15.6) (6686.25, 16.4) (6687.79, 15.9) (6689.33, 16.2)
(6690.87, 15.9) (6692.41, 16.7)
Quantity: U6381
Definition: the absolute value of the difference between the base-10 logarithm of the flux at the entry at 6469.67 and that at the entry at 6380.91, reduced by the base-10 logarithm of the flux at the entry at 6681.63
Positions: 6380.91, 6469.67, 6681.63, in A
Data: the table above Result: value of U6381 -1.10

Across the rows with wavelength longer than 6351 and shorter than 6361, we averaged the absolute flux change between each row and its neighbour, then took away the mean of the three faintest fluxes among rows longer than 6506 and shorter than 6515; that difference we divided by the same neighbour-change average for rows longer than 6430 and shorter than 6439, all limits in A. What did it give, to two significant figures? -22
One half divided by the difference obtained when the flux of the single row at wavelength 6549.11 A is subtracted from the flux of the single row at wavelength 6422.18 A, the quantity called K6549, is -1.7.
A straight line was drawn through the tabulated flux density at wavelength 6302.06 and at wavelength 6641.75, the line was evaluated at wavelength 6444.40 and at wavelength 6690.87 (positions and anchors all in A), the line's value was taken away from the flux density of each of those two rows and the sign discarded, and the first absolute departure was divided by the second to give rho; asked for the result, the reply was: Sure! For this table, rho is 2.2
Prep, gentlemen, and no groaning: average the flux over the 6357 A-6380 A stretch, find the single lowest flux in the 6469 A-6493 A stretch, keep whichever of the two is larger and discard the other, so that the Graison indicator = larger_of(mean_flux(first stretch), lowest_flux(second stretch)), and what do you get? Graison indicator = 15.2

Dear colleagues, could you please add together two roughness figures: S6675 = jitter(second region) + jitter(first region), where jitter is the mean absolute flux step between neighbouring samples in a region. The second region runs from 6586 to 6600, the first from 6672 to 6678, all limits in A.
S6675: 1.3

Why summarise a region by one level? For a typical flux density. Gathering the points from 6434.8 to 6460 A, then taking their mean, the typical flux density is 15.8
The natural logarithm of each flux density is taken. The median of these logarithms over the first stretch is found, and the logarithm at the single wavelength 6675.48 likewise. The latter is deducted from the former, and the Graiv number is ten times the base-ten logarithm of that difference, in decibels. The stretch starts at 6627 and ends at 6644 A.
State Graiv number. -15.1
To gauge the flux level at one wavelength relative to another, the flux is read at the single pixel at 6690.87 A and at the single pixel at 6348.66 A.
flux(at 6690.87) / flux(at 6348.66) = 1.03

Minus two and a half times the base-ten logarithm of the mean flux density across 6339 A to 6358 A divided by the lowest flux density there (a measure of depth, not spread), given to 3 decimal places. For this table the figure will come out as -0.092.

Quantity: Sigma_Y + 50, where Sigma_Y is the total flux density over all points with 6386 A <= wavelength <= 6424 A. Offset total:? 443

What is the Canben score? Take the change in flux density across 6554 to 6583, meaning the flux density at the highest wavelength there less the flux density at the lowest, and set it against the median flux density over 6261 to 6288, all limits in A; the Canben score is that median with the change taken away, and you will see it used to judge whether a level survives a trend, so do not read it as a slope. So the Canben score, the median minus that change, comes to 14.0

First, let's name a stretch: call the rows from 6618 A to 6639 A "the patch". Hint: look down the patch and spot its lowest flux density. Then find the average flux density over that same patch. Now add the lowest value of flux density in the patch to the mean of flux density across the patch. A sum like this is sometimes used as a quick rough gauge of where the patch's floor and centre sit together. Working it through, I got 32.2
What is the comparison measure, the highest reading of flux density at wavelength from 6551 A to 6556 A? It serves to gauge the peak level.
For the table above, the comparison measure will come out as 16.9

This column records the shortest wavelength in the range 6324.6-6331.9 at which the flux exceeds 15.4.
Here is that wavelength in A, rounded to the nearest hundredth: 6325.32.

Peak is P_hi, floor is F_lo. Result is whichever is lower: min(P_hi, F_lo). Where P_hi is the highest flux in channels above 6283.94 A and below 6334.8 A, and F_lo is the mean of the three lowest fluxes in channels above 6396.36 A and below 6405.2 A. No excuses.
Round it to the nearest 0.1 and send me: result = 14.1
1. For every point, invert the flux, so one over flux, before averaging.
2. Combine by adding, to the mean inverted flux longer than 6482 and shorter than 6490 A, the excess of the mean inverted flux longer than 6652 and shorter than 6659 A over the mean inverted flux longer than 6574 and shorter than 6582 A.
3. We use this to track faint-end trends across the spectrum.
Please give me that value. 0.061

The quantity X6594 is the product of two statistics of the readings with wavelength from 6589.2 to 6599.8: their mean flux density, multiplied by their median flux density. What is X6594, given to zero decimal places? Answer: 263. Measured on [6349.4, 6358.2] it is 253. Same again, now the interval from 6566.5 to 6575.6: 253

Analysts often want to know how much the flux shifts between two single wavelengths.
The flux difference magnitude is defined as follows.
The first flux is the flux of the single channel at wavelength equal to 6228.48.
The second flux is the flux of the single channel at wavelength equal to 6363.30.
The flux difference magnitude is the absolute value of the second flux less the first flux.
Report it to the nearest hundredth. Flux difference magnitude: 0.30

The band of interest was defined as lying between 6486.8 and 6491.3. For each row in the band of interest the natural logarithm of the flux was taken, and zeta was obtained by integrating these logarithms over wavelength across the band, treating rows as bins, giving 13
